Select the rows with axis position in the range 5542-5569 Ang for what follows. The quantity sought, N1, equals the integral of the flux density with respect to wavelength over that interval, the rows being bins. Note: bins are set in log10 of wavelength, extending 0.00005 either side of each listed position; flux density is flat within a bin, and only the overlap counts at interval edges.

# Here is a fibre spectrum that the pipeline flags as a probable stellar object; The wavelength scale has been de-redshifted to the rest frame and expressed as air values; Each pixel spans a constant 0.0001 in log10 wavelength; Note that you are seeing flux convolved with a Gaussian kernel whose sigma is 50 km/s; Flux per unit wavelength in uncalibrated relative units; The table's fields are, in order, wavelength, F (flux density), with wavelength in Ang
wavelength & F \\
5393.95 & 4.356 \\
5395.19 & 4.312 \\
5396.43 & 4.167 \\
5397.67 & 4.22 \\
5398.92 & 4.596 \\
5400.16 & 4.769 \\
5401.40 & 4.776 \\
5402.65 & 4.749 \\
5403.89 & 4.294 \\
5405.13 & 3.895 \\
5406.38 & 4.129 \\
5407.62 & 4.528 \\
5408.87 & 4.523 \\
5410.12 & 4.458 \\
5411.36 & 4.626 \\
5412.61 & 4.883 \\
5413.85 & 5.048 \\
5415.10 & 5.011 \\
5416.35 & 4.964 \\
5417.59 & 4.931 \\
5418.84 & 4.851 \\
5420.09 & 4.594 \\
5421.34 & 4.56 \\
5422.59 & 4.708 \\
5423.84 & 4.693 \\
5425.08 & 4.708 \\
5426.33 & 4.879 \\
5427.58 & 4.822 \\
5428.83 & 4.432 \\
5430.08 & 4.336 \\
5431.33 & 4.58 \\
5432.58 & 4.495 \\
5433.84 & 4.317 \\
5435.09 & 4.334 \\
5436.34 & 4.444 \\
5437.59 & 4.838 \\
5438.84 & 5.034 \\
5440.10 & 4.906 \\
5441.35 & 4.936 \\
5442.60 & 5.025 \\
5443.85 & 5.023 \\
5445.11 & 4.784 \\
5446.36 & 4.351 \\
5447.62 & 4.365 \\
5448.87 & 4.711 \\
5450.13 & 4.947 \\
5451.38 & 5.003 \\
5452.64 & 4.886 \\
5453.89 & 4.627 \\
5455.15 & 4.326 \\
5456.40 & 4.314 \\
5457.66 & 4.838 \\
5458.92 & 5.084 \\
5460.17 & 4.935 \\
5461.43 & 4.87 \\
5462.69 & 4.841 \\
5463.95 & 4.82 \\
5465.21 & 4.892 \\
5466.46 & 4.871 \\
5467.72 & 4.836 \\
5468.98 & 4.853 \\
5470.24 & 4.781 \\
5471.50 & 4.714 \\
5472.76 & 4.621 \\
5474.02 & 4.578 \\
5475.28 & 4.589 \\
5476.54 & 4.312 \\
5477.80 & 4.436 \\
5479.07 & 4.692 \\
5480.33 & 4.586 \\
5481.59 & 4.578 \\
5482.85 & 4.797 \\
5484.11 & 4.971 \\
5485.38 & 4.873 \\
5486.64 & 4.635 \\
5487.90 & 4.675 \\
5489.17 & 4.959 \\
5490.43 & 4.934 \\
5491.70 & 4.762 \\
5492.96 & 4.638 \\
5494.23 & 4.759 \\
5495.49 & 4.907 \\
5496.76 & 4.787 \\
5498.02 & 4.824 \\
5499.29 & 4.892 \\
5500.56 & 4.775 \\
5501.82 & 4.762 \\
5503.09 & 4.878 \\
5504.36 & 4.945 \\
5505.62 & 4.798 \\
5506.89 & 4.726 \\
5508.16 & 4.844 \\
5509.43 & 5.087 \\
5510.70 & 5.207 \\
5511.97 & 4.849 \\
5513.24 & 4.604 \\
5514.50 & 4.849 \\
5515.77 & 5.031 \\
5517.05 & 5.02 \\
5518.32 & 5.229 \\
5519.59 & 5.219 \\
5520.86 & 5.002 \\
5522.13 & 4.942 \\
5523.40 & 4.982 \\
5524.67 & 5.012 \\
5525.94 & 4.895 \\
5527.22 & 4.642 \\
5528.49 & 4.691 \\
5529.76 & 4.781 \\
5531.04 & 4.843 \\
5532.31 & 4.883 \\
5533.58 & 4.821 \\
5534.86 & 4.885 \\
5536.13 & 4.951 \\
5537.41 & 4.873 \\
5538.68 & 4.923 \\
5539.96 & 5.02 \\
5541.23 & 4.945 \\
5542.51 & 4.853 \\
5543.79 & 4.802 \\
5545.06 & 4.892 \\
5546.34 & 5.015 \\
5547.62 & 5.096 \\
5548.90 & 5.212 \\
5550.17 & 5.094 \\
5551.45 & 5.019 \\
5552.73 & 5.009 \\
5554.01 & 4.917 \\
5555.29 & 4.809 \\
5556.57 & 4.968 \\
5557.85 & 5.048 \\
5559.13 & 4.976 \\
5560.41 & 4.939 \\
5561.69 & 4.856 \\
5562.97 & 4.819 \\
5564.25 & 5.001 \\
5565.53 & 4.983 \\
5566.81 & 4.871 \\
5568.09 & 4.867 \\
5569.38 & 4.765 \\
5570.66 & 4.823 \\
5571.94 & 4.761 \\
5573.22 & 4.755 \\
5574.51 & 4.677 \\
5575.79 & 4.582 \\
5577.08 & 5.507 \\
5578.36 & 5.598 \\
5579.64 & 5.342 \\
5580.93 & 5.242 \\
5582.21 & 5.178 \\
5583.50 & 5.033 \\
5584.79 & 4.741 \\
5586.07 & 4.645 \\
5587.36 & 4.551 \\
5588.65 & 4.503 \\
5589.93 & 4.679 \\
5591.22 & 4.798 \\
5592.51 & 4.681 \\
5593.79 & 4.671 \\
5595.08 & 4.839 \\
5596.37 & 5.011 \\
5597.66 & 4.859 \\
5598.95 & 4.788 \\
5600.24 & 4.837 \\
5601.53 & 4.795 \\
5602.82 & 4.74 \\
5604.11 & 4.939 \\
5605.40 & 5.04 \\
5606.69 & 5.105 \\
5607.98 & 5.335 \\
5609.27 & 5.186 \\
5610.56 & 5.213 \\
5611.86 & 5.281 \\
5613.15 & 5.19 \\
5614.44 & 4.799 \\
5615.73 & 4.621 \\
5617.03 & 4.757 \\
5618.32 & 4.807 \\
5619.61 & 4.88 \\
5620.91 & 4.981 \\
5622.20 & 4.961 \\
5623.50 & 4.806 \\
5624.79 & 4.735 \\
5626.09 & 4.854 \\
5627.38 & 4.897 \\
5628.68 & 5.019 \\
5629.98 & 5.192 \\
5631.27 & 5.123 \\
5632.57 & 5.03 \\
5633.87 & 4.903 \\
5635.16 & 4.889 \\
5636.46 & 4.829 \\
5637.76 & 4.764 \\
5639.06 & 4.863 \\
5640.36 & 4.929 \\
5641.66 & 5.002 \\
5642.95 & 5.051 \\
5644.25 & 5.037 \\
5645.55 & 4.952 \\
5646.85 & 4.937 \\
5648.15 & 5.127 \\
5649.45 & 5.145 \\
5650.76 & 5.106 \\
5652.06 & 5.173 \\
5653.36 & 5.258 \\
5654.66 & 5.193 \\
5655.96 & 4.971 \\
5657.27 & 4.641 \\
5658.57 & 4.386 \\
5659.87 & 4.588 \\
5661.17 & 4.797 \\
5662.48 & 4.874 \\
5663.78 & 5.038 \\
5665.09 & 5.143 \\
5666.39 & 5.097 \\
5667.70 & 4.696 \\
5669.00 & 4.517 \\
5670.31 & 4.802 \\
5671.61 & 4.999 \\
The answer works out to 134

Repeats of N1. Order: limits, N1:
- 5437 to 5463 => 125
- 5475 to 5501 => 123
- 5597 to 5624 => 134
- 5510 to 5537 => 133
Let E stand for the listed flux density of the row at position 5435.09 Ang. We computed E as 4.334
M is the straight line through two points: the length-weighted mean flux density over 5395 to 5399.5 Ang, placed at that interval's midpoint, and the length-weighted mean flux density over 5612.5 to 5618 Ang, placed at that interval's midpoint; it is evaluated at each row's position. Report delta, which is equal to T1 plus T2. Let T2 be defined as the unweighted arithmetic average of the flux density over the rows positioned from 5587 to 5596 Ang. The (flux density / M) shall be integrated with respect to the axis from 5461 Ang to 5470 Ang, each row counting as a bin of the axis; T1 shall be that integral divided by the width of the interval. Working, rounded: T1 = 1.08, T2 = 4.67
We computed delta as 5.76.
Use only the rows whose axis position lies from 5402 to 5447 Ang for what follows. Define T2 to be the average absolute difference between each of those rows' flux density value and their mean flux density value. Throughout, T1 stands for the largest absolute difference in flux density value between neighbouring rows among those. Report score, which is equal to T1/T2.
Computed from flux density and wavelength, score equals 1.91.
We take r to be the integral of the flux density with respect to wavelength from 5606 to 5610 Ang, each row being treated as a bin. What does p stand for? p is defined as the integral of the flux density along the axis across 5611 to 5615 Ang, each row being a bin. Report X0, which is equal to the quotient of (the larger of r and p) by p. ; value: 1.02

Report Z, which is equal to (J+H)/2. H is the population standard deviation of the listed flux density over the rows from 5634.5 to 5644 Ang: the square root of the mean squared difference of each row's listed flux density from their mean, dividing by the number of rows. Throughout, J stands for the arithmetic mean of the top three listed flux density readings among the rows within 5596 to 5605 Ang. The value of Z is 2.51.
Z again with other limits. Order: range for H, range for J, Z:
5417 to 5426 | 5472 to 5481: 2.38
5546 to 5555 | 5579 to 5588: 2.67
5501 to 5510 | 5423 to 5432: 2.46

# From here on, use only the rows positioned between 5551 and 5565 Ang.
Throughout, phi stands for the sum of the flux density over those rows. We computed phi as 54.4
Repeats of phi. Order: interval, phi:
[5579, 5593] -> 53.4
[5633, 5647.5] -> 54.2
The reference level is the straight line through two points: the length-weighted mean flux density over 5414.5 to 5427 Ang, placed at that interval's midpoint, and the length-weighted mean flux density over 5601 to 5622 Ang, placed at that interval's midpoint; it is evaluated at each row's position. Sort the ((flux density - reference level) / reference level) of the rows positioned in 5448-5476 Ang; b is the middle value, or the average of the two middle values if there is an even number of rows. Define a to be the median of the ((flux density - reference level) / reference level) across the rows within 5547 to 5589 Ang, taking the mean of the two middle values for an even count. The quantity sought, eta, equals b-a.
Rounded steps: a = 0.002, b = 0.00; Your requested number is 0.00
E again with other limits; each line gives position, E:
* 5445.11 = 4.784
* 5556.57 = 4.968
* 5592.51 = 4.681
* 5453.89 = 4.627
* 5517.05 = 5.02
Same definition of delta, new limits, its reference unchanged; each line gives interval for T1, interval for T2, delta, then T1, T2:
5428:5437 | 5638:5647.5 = 5.97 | 1.01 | 4.97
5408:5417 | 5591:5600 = 5.90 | 1.10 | 4.81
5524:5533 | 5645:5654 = 6.14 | 1.04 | 5.10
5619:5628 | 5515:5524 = 6.06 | 1.00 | 5.06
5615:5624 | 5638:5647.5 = 5.96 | 0.99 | 4.97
